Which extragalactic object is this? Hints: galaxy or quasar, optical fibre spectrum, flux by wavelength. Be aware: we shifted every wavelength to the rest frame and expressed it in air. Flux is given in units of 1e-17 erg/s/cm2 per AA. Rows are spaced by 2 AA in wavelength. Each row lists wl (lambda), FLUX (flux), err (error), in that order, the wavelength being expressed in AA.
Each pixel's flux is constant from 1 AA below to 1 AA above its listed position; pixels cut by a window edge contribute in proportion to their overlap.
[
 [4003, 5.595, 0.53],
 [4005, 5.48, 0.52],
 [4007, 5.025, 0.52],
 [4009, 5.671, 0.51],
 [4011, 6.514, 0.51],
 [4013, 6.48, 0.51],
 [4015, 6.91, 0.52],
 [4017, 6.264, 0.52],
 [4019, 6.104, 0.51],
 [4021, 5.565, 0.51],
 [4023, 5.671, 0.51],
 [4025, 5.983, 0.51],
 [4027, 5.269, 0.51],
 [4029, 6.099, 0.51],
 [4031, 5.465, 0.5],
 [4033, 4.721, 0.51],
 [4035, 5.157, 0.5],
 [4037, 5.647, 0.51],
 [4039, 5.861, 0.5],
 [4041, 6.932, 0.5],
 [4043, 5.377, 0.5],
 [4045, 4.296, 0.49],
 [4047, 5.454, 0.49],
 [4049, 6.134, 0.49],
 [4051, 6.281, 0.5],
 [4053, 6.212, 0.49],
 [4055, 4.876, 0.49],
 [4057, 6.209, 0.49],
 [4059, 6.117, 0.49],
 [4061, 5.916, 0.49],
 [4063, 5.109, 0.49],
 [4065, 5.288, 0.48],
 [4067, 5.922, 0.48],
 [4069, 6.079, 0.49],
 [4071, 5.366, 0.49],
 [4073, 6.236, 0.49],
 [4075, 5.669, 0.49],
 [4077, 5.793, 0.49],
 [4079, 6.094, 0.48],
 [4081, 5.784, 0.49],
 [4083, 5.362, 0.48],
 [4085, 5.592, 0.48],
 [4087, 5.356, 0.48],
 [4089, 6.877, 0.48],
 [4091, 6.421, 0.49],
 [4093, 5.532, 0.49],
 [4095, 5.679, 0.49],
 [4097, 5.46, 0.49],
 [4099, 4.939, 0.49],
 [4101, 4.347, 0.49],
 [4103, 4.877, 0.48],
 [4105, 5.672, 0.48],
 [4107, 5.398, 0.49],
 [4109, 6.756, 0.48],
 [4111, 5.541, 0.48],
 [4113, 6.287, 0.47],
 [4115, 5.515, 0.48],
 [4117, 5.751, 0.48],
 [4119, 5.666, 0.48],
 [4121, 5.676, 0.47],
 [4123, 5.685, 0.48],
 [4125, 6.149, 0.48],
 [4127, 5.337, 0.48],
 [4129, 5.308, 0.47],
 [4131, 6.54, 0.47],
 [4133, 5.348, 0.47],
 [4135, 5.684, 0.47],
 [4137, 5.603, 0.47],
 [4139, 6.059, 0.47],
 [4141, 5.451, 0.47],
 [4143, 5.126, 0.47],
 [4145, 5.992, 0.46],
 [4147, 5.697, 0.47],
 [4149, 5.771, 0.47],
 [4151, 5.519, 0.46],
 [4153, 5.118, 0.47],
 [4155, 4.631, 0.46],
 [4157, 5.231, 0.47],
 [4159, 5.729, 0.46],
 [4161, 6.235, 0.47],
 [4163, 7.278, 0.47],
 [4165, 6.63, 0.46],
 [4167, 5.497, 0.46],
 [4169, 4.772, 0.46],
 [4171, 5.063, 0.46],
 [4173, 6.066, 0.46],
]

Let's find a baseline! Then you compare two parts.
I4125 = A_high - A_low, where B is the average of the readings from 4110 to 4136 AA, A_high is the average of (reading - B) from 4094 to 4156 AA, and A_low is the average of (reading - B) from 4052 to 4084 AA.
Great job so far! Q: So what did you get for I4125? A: -0.18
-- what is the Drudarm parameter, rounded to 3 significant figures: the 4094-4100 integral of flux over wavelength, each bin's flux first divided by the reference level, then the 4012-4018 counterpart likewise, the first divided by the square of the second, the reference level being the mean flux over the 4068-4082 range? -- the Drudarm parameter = 0.122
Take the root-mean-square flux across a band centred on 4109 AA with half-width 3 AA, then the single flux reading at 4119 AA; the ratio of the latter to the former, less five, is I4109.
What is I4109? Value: -4.04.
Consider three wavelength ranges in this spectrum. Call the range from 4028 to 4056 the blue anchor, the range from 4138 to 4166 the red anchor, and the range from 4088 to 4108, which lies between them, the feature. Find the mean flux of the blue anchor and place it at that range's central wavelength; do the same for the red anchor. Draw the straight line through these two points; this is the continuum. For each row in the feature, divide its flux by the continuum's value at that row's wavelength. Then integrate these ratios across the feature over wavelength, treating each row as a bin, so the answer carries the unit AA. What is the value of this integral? 19.4 AA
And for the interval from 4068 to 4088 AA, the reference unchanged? 20.3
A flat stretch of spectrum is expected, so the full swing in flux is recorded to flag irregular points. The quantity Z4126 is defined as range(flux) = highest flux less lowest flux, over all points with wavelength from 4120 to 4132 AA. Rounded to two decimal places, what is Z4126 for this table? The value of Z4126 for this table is 1.23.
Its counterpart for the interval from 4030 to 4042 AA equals 2.21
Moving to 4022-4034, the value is 1.38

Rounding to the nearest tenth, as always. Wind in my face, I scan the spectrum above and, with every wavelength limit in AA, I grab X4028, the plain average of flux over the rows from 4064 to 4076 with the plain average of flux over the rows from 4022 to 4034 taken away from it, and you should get 0.2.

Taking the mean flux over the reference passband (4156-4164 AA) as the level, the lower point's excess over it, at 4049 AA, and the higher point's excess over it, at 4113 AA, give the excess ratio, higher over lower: 11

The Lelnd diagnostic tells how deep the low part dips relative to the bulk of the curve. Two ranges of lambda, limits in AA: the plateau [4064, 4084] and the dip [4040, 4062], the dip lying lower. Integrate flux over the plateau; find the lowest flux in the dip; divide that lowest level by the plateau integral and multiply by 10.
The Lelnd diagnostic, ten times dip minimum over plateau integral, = 0.37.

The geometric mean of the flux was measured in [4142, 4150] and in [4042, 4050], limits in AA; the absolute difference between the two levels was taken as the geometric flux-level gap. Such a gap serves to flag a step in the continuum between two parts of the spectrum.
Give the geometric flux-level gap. 0.36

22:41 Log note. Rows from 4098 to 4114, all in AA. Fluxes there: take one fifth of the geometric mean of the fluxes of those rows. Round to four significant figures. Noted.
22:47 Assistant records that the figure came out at 1.086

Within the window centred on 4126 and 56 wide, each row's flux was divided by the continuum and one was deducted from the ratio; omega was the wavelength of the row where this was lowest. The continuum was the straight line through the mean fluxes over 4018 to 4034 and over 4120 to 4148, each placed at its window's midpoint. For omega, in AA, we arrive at 4101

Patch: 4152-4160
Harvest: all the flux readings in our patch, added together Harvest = 21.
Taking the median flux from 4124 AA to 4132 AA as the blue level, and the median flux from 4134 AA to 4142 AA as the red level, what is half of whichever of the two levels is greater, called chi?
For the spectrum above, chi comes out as 2.87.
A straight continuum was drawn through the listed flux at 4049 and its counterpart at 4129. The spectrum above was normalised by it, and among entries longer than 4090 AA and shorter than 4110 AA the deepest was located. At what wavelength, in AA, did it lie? 4101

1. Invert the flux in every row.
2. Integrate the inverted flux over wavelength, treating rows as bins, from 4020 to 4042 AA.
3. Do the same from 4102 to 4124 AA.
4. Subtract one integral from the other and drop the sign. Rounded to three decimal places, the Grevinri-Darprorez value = 0.039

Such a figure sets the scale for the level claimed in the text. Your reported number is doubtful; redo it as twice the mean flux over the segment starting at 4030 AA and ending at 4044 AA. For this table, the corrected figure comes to 11.2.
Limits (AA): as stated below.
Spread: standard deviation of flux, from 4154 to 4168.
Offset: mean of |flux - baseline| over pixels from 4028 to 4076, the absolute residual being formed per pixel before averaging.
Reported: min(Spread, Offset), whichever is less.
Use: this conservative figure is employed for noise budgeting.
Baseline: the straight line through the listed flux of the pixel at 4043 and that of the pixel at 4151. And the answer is 0.54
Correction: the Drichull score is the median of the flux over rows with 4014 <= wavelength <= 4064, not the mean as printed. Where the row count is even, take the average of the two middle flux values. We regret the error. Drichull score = 5.86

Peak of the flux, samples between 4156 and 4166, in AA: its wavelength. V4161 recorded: 4163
